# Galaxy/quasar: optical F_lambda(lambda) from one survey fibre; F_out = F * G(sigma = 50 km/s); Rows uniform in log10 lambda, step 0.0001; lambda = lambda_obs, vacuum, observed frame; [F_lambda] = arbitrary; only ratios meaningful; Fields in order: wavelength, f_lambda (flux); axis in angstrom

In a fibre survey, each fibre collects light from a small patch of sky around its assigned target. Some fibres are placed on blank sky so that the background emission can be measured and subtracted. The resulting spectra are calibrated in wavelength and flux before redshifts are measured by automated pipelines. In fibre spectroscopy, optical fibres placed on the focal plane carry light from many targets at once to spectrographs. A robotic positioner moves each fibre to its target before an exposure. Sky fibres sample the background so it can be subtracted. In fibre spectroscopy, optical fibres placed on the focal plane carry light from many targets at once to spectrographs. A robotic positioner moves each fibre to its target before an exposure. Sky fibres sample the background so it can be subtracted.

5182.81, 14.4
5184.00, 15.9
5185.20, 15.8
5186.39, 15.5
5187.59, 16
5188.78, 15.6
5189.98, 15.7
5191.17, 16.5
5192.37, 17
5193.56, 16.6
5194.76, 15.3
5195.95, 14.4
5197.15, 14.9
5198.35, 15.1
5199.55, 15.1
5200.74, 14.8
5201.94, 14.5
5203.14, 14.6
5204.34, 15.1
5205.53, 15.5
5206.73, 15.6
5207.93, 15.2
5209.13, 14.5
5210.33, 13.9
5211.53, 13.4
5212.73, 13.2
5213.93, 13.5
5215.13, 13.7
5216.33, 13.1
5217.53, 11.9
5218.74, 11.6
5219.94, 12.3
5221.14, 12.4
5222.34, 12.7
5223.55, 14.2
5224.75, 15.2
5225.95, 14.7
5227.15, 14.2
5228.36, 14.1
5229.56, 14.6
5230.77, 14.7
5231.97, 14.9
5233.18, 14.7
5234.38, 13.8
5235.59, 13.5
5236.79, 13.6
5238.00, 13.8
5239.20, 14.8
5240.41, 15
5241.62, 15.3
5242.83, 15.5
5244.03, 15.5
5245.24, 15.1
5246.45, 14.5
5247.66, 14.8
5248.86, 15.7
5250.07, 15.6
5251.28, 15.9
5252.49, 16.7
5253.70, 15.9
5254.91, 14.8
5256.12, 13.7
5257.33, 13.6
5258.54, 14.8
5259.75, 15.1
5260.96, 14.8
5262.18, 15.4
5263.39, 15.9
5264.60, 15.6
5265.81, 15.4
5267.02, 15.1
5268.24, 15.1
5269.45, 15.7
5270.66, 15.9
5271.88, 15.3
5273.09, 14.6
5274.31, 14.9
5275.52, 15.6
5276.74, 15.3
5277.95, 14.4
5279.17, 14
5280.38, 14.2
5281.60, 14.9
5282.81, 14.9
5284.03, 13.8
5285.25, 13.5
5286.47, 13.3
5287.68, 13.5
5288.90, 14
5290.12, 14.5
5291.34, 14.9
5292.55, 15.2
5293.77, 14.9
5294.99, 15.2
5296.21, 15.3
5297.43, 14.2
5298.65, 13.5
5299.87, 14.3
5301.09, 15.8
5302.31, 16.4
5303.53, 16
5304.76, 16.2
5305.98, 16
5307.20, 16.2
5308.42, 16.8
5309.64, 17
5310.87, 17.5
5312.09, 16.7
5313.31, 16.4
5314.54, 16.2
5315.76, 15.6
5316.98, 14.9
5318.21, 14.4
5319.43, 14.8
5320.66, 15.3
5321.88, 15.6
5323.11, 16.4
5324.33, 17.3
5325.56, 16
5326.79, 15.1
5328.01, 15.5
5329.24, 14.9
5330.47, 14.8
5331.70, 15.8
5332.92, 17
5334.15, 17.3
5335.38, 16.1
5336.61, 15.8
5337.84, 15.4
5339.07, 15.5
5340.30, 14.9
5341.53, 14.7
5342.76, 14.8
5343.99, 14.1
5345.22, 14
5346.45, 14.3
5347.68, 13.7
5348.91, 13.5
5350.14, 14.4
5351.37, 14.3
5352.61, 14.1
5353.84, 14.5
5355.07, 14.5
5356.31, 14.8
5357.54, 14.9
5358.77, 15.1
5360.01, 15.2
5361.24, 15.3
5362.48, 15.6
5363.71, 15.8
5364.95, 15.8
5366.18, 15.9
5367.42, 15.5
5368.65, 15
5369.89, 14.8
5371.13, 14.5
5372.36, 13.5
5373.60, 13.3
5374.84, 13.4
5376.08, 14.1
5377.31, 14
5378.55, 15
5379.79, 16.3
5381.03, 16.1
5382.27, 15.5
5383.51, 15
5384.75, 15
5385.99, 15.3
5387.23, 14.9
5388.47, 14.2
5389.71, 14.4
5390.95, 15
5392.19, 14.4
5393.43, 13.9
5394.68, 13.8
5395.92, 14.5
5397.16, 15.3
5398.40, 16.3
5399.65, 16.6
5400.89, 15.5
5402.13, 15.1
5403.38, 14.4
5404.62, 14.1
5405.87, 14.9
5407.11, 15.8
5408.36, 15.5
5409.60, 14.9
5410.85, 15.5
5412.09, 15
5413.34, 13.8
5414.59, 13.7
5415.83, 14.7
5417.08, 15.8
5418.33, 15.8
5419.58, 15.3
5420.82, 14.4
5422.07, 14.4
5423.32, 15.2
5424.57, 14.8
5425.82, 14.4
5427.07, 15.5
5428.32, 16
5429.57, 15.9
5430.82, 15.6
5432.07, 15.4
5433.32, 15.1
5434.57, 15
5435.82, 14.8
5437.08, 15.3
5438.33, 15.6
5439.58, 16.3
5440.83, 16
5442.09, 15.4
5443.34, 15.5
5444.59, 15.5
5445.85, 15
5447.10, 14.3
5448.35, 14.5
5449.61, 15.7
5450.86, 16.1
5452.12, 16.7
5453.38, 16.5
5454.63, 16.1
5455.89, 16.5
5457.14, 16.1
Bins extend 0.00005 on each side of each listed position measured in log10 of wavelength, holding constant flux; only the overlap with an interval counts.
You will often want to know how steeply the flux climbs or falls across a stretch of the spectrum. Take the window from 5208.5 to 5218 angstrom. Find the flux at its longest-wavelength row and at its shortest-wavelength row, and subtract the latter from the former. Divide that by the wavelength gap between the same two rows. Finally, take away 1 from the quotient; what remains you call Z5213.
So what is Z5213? -1.31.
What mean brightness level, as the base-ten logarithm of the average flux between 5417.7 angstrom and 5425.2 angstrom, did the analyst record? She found 1.18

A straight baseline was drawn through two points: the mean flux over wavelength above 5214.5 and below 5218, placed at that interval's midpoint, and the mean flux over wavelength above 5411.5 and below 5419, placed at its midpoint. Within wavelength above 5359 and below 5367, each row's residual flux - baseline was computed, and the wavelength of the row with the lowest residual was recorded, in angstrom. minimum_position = 5360.01 angstrom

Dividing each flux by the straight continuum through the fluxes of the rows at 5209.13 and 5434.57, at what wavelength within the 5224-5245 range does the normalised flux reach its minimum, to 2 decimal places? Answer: 5235.59 angstrom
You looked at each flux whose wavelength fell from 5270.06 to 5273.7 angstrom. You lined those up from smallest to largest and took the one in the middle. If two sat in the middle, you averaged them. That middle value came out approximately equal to 15.3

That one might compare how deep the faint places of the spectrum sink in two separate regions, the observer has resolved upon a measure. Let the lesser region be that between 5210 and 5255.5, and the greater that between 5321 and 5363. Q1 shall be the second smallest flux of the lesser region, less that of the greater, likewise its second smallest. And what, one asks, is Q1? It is -1.8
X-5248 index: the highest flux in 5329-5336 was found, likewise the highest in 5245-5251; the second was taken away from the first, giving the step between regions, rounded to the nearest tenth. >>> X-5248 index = 1.6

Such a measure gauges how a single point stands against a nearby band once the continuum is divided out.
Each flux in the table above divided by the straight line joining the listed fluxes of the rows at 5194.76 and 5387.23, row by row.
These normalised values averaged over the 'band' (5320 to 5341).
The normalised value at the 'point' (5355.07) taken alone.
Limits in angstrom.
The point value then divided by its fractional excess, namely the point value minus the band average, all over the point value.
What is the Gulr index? -11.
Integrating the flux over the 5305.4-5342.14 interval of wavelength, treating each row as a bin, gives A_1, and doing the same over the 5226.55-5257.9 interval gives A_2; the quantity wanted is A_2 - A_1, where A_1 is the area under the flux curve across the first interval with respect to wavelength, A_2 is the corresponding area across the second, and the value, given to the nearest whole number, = -119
